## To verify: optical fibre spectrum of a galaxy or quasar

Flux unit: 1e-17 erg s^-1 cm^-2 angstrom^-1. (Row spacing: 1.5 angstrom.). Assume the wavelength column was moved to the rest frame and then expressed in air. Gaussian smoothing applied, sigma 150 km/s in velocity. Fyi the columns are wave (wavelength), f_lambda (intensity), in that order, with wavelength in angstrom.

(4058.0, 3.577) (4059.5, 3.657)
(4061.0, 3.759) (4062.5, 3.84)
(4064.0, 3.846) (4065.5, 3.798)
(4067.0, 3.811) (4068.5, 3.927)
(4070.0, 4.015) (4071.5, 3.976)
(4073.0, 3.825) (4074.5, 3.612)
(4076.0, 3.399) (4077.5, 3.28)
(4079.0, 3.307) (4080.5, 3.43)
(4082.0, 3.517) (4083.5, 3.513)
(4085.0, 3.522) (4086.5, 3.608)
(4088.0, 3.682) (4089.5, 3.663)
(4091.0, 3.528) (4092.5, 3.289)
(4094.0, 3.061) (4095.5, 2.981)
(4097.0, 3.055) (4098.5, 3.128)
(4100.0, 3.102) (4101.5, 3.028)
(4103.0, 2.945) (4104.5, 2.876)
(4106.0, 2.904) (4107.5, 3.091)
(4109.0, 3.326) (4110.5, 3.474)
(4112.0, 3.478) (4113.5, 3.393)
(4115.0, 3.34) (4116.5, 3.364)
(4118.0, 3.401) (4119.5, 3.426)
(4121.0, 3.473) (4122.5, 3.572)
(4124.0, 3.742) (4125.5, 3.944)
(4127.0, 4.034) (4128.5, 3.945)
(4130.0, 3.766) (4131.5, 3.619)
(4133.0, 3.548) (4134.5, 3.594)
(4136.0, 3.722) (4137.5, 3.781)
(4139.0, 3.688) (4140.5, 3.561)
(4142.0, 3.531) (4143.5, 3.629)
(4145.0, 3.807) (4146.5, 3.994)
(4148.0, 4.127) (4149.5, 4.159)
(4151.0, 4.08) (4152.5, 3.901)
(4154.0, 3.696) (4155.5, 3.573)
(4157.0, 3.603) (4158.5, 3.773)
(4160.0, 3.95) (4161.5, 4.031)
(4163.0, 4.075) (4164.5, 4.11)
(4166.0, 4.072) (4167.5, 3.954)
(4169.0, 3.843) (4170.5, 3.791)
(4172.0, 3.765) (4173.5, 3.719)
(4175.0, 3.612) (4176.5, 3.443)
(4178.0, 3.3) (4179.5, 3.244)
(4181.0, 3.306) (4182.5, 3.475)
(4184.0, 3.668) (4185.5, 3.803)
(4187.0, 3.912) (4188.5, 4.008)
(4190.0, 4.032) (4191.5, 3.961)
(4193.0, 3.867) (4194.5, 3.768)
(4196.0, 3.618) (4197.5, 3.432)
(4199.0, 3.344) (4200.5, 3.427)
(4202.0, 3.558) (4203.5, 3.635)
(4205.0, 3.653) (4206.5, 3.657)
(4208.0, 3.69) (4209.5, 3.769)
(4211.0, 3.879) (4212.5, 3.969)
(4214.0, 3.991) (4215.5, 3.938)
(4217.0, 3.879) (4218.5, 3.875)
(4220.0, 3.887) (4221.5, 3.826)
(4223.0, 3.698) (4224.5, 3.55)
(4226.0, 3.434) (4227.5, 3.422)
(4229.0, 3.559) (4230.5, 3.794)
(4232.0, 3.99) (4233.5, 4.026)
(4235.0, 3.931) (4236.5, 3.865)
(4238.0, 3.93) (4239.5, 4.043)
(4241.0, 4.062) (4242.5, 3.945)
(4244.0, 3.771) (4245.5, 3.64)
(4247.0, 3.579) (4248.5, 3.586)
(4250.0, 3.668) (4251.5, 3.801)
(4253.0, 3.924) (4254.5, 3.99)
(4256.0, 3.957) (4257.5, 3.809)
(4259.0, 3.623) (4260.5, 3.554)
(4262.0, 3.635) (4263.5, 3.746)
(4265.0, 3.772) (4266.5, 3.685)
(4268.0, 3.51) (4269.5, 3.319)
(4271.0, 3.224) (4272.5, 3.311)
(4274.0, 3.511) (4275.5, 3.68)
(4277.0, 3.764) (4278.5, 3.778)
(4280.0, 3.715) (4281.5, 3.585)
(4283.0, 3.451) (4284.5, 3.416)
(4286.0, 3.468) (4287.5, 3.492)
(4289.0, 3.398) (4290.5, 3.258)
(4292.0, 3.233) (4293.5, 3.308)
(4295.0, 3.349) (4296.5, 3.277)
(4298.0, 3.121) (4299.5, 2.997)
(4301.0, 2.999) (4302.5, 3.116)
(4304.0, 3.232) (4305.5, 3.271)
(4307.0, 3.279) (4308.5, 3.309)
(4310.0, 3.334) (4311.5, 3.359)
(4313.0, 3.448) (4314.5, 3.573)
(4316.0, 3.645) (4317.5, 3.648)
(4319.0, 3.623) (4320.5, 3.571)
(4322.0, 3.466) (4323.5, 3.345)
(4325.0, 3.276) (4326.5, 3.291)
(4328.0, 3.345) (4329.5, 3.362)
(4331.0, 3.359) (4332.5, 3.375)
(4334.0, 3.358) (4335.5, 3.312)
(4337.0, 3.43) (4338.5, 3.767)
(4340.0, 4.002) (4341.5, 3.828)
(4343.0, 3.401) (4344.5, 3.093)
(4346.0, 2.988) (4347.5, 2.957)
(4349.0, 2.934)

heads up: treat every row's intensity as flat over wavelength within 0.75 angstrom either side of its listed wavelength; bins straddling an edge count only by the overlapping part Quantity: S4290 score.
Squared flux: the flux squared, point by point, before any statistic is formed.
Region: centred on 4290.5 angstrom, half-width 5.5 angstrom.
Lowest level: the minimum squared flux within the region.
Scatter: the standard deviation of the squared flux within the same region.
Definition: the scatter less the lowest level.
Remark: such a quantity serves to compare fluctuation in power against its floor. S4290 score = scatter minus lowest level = -9.8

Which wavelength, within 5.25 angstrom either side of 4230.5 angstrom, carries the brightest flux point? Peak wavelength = 4233.5 angstrom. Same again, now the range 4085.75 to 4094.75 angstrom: 4088.0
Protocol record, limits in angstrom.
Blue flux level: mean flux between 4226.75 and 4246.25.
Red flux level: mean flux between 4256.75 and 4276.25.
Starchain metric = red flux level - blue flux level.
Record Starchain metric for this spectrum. -0.28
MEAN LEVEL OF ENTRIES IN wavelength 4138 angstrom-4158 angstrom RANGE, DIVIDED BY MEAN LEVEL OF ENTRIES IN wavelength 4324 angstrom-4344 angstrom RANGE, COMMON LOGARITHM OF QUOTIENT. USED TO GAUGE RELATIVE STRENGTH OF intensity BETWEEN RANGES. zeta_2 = 0.04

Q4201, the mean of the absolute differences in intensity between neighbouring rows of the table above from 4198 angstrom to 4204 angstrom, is 0.10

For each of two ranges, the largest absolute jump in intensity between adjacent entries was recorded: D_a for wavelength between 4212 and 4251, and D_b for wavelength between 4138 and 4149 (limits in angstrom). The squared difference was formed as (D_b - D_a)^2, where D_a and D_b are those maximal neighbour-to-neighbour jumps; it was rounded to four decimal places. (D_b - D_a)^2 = 0.0023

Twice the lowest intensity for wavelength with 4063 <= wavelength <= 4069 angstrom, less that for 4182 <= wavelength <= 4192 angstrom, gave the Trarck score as 4.1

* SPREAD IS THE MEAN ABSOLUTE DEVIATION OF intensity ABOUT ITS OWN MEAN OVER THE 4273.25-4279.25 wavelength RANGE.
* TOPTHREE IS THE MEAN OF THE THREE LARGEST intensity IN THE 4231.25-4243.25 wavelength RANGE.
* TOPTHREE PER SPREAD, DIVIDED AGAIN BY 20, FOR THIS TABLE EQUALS 2.3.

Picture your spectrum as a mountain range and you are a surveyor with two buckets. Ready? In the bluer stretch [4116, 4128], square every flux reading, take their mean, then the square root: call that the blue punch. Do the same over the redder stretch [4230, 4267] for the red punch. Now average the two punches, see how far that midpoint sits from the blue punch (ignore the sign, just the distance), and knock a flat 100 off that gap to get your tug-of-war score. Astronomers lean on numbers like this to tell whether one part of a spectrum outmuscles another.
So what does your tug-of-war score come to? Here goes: -99.9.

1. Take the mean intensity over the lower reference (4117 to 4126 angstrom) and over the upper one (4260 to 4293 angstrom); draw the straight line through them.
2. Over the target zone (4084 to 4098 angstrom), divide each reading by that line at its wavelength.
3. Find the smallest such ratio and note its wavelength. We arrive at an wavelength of 4095.5 angstrom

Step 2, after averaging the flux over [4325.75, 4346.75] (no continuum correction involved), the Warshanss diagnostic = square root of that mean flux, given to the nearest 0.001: 1.850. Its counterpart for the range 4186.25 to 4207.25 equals 1.925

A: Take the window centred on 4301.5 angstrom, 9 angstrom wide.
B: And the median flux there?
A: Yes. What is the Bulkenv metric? 3.12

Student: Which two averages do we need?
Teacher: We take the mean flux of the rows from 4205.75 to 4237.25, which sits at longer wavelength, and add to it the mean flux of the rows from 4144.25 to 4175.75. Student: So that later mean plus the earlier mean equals 7.68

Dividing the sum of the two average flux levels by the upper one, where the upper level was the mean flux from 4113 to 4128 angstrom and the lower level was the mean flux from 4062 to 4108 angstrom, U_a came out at 1.96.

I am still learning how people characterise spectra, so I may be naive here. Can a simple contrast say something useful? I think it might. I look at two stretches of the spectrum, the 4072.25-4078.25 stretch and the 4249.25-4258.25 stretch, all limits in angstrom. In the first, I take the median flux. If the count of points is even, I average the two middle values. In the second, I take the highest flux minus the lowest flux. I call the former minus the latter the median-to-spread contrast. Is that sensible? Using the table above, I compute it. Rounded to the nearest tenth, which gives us 3.2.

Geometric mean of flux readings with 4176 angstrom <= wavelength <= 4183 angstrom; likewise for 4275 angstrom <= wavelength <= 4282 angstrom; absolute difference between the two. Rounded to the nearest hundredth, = 0.35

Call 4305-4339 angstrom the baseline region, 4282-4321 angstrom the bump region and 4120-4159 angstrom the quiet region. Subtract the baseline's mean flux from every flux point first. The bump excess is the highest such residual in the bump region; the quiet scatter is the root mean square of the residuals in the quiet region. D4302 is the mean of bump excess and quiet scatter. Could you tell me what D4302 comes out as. 0.31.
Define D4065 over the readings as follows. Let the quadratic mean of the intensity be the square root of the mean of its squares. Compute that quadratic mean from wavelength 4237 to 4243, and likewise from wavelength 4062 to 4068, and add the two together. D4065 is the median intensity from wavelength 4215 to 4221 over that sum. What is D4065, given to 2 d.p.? 0.50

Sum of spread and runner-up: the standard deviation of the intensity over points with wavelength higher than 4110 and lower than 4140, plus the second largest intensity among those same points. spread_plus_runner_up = 4.15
